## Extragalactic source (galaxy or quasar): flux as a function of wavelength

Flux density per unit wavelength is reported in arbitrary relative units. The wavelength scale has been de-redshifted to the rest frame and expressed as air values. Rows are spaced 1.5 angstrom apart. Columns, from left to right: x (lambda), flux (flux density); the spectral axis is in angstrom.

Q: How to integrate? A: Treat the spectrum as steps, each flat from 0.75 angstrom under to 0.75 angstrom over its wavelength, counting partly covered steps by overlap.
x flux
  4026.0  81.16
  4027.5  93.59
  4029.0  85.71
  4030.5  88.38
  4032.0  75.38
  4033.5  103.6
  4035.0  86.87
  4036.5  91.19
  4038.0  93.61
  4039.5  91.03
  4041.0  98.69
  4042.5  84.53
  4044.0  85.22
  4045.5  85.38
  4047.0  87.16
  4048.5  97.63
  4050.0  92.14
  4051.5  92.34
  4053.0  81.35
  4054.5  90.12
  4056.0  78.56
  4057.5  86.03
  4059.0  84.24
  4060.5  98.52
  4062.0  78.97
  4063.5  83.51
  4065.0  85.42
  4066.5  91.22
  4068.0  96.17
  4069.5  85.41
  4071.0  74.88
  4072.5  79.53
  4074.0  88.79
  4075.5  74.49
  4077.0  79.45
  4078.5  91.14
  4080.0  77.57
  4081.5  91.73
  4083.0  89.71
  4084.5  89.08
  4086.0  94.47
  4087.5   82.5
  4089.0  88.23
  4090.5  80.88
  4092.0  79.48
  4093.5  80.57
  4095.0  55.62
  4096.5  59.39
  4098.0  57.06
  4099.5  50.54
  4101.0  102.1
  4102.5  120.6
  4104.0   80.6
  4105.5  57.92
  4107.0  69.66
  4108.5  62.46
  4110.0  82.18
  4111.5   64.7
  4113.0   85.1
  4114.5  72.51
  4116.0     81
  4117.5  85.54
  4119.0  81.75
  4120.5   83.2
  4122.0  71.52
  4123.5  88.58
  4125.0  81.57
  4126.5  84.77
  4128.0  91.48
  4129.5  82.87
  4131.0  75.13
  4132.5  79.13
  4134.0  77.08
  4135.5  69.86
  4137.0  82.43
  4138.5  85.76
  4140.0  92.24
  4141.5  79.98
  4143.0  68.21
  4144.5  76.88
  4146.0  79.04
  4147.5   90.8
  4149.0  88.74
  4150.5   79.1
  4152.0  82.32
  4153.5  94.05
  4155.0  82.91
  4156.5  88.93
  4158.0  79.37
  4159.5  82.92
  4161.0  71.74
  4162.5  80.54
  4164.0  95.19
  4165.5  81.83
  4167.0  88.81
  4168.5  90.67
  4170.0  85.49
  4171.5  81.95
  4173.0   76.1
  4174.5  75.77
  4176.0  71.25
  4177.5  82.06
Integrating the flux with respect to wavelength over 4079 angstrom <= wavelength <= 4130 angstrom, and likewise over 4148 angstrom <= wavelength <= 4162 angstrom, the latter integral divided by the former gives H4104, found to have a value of 0.3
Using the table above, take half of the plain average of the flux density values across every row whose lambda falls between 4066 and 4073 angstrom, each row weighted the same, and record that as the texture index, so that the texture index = 42.7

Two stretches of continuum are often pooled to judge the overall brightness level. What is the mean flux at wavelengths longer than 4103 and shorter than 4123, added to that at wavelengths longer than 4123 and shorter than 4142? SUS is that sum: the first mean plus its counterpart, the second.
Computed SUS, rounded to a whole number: 158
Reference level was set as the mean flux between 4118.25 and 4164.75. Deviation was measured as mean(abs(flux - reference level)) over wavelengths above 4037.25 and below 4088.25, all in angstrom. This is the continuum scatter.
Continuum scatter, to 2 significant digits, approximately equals 6.8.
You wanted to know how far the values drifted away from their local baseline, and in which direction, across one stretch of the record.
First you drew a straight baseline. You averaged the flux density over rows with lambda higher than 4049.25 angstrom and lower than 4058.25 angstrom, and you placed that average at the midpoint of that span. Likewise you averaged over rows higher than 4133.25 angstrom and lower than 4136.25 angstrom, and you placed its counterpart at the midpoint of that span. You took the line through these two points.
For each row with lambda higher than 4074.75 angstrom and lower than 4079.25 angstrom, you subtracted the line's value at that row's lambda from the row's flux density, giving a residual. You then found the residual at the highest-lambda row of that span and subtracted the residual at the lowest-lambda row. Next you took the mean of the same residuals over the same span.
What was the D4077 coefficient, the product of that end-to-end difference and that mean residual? -21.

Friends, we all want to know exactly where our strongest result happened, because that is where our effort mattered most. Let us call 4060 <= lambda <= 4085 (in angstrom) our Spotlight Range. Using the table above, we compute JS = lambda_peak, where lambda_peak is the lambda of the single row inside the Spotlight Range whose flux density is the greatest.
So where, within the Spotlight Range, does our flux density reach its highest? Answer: 4060.5 angstrom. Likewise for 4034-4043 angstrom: 4041.0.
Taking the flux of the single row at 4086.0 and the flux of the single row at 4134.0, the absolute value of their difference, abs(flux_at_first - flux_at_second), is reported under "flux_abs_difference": 17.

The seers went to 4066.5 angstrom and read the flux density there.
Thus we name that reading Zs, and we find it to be 91.22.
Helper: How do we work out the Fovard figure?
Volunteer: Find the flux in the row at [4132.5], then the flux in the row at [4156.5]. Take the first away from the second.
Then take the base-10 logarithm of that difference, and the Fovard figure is 1.0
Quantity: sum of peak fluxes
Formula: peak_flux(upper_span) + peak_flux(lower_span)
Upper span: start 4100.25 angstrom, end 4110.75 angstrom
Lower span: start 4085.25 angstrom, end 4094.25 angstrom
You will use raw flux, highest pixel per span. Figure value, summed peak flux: 215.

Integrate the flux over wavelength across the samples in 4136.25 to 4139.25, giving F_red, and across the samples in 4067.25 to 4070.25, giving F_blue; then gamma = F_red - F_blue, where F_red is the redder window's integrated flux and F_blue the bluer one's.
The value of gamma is -20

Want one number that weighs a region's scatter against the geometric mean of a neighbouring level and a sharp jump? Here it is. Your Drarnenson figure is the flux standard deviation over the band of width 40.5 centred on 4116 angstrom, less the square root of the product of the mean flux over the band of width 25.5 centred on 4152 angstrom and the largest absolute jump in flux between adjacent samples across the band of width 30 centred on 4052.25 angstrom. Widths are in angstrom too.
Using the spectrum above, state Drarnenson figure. -26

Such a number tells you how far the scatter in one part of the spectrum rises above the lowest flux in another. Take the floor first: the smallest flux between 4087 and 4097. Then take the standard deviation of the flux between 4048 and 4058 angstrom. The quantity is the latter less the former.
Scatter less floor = -49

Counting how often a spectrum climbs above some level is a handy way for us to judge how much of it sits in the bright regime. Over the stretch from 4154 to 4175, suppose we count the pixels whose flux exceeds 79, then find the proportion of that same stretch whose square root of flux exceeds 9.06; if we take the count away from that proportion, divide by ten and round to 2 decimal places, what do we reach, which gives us -1.05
